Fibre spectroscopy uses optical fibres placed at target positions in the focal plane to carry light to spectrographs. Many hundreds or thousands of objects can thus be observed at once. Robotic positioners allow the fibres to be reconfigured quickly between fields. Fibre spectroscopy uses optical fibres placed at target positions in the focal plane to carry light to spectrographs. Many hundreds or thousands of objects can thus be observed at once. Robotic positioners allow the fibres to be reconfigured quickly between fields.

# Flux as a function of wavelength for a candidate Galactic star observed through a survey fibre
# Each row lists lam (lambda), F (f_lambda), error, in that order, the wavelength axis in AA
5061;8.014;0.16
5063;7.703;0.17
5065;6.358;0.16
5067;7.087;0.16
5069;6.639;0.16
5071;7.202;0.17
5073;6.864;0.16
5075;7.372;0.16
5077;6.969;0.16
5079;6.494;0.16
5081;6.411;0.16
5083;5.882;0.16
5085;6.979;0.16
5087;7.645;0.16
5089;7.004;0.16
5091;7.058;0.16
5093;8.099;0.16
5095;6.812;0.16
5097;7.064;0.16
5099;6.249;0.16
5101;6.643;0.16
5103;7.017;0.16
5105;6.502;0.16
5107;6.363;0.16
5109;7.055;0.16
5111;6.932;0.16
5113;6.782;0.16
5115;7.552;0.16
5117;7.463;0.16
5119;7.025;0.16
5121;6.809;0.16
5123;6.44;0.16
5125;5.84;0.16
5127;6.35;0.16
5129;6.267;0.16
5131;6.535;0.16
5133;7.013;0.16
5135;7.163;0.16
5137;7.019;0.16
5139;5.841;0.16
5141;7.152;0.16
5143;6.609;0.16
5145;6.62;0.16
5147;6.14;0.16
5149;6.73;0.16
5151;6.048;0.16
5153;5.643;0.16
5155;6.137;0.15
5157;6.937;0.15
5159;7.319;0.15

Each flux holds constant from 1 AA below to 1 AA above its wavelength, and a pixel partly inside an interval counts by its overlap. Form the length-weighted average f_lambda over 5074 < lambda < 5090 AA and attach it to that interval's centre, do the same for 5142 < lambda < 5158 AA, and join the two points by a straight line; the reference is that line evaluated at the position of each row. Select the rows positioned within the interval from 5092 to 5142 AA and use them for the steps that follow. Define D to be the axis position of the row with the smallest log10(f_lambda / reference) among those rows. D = 5125 AA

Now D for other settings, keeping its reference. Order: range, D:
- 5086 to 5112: 5099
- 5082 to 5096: 5083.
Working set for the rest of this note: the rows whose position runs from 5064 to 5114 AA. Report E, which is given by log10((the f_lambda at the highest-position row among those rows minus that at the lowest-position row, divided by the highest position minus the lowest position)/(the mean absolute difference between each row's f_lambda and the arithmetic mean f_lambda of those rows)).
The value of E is -1.59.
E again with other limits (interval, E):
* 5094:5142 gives -1.70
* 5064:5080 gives -1.47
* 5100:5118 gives -0.78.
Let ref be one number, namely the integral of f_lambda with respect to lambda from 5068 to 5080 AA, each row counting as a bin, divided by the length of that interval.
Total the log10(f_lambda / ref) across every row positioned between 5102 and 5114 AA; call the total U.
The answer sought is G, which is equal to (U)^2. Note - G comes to 0.0034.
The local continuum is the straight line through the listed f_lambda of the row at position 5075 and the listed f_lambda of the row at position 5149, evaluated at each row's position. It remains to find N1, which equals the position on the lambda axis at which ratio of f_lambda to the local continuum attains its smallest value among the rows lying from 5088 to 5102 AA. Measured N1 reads 5099 AA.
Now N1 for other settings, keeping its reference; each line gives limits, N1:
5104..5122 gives 5107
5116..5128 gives 5125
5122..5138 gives 5125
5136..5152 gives 5139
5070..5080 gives 5079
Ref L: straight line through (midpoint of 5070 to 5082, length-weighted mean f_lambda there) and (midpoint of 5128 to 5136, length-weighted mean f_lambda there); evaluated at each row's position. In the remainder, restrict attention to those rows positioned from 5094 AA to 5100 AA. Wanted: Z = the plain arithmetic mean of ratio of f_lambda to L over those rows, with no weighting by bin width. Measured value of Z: 0.982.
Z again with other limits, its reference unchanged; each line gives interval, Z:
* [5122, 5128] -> 0.918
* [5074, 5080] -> 1.009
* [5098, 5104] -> 0.973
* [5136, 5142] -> 0.992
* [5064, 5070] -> 0.969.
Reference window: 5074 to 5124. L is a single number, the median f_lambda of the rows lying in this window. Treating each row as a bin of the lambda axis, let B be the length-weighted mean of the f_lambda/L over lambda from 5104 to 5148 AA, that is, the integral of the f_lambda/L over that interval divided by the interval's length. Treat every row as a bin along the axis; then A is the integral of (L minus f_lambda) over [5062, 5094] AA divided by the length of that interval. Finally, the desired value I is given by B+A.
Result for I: 0.95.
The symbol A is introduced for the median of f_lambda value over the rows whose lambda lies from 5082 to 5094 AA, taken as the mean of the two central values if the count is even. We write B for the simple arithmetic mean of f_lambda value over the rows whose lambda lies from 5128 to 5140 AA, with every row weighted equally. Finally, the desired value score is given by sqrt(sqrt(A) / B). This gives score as 0.632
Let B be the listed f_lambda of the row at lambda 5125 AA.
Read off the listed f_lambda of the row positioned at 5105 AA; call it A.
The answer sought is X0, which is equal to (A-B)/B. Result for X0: 0.11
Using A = 6.502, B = 5.84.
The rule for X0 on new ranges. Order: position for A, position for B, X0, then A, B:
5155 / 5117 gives -0.18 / 6.137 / 7.463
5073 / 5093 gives -0.15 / 6.864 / 8.099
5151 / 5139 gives 0.04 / 6.048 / 5.841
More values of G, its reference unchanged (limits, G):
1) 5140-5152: 0.0221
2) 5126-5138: 0.0063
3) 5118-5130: 0.0350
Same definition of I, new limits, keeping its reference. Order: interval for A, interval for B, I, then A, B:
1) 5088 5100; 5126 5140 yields 0.87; -0.08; 0.947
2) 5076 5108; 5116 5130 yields 1.09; 0.14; 0.947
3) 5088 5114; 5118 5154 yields 1.01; 0.08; 0.935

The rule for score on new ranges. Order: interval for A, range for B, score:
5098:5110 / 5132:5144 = 0.614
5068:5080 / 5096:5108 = 0.629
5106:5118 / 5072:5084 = 0.630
